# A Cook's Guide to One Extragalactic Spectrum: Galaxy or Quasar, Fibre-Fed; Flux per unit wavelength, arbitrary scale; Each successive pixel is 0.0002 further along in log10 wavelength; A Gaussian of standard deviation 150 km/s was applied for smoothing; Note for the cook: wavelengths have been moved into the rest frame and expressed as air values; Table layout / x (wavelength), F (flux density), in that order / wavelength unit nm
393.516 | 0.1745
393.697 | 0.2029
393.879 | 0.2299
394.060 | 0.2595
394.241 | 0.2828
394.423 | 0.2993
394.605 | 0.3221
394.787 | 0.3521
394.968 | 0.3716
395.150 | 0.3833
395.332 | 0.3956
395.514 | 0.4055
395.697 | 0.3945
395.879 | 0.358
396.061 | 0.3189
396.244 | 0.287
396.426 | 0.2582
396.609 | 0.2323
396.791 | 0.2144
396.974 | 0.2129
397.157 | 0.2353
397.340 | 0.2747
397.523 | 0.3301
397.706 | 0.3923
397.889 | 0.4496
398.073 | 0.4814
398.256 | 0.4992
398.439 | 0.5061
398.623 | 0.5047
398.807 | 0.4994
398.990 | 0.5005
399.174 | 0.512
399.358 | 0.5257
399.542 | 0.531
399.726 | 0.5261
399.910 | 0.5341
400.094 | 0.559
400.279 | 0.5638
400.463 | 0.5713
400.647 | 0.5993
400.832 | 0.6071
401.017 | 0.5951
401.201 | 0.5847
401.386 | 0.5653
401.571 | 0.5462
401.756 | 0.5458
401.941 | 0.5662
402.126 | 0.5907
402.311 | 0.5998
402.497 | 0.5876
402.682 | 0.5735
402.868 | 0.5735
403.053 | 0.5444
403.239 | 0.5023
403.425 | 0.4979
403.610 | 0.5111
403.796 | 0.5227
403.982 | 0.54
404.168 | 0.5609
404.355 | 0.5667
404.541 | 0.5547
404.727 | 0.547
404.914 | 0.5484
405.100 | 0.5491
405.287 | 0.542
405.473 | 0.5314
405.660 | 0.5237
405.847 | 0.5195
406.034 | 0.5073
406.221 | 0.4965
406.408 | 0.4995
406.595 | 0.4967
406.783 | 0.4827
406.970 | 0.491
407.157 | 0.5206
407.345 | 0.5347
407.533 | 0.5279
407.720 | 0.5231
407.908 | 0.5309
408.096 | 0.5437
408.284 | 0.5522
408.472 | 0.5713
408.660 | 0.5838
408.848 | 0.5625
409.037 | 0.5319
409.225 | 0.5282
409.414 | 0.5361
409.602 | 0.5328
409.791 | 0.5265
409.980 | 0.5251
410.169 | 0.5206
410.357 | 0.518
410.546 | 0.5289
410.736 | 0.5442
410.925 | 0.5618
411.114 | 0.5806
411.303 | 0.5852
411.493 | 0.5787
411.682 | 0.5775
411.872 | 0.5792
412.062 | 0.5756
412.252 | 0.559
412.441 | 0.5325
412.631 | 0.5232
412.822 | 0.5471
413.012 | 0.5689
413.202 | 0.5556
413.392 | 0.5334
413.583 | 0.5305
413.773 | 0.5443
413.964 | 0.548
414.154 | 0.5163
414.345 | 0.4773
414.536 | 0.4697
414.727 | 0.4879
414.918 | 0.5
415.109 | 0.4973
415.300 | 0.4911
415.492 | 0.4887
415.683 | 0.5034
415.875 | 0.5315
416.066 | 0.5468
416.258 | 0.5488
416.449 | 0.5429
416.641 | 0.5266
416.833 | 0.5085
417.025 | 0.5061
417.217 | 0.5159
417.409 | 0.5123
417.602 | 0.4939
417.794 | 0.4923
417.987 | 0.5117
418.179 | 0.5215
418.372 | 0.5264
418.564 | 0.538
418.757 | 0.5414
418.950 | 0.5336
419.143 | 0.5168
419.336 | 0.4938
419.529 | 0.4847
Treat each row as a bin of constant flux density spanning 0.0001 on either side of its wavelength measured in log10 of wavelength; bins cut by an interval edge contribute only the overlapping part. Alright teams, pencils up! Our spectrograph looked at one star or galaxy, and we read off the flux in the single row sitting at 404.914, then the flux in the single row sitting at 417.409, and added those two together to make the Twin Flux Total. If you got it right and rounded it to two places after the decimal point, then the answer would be 1.06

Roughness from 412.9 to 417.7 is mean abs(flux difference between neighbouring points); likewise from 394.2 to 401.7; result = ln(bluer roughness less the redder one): -5.0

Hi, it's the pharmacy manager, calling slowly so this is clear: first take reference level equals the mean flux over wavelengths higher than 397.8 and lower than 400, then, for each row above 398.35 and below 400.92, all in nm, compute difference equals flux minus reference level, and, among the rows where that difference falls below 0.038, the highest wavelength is 399.910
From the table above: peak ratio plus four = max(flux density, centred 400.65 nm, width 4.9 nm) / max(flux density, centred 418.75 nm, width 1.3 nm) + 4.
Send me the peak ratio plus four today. 5.12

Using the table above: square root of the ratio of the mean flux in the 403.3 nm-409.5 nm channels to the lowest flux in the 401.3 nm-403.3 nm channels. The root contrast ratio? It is 1.03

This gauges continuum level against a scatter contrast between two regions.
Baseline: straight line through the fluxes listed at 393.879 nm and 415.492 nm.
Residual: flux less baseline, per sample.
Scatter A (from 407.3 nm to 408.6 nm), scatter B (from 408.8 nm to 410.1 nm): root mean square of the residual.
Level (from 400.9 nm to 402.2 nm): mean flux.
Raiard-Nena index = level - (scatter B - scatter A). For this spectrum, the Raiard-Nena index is 0.59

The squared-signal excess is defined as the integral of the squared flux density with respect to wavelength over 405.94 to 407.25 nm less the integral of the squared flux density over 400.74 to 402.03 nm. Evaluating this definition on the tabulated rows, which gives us -0.10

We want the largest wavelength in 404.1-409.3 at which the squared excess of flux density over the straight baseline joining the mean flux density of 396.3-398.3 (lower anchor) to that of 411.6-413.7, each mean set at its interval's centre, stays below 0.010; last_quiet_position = 409.225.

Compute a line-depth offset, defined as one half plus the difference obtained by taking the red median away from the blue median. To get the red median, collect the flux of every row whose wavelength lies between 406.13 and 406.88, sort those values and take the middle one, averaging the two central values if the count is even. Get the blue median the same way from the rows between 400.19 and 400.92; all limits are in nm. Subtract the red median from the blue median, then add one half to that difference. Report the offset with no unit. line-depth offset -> 0.589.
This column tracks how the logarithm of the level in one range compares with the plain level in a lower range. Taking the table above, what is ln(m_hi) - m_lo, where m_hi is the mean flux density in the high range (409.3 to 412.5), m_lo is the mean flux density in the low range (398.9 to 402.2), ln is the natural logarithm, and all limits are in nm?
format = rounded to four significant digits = -1.153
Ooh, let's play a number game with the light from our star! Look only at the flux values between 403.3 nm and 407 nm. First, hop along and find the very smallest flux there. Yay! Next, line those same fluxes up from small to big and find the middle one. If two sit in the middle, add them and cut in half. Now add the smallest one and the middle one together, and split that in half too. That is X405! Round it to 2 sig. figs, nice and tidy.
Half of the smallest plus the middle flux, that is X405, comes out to 0.50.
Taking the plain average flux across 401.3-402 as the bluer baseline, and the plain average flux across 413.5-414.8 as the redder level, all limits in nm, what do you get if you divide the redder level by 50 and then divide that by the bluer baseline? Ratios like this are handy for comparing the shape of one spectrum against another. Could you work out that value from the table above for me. 0.018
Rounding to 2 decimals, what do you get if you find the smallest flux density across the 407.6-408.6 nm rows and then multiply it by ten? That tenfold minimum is 5.23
